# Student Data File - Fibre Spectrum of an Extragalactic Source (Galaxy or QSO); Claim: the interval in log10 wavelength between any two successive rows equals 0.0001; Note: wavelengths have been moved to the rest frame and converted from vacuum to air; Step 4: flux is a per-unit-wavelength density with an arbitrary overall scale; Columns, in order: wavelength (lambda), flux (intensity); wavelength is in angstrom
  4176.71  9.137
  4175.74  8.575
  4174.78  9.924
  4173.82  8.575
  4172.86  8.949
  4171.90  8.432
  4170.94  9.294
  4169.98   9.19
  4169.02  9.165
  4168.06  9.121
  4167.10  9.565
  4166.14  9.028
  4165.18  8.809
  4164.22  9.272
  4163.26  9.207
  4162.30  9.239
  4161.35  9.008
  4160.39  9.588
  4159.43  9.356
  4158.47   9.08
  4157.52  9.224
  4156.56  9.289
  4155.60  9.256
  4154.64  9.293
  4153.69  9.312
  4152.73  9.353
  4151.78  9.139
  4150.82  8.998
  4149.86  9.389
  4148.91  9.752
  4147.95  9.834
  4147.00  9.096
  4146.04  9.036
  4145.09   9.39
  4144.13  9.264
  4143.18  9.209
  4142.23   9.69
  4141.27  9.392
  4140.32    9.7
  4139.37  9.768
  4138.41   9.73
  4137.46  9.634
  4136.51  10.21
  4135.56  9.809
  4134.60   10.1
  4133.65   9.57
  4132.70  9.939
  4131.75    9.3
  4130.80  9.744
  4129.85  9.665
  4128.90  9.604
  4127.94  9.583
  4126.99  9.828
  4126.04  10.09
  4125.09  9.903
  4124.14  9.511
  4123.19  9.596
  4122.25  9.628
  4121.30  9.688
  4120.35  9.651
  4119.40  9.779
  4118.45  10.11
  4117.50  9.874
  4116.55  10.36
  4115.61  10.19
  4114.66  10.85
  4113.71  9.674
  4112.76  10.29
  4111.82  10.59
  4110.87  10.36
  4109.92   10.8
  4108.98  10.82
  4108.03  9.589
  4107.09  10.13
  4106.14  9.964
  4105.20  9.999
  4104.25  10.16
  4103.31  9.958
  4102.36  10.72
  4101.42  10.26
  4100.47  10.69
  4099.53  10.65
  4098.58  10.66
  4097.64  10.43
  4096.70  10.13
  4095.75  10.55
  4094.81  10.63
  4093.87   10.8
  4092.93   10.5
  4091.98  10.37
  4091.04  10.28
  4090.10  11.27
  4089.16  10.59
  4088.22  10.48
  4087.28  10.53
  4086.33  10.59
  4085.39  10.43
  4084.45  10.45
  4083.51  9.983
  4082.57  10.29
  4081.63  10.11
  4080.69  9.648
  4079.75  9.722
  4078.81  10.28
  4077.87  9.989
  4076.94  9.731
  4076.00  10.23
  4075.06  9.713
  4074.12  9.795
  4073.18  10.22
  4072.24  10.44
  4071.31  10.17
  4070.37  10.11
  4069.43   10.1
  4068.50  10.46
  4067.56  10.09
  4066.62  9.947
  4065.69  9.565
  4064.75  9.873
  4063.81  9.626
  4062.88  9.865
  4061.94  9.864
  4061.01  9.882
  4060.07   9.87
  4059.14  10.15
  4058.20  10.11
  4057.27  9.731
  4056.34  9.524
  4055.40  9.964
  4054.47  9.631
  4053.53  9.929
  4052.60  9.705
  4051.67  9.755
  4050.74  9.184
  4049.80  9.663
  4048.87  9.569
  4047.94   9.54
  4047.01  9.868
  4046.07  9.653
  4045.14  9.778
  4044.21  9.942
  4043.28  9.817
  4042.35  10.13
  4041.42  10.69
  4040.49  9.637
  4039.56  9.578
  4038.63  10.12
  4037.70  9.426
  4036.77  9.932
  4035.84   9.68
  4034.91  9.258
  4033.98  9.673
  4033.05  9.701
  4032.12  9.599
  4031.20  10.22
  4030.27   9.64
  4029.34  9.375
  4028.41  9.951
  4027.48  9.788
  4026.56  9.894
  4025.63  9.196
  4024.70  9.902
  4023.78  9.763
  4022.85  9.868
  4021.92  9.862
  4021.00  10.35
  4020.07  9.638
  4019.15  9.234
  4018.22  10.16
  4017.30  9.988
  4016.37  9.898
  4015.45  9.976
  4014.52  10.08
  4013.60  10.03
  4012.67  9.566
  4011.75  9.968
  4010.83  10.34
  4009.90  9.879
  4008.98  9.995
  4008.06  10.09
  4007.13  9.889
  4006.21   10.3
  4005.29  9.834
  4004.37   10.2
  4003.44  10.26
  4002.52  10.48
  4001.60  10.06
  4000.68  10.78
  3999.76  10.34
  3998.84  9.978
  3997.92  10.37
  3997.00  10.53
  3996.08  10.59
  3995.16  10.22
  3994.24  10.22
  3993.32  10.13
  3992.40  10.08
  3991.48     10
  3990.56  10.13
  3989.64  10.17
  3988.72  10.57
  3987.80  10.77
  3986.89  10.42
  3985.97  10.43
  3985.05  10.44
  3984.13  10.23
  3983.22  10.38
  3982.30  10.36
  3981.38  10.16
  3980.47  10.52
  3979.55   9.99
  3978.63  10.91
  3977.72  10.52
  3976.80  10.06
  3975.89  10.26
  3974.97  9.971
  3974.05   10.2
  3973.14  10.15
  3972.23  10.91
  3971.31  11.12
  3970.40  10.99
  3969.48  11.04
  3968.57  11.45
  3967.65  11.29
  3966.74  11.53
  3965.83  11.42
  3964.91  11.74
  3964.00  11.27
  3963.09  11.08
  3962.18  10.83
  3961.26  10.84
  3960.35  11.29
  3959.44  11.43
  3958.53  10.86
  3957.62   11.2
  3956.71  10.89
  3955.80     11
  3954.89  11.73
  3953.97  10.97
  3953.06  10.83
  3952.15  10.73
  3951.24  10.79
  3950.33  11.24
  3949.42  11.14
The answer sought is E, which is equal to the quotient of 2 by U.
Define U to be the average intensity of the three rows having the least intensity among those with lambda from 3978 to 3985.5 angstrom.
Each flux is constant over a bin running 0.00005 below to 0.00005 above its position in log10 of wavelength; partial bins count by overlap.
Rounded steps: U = 10.1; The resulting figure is 0.197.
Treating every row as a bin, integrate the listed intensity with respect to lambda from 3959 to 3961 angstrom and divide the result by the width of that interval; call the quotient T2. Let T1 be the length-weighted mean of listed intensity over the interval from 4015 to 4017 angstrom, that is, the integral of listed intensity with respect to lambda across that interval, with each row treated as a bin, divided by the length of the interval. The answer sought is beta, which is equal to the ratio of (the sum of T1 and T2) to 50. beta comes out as 0.425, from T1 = 9.9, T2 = 11.3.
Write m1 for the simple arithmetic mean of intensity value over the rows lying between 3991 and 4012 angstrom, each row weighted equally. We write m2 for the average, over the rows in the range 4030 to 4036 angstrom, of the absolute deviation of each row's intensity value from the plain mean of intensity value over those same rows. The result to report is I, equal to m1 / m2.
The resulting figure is 64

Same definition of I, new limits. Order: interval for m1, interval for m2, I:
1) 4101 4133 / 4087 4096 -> 56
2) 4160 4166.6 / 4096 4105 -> 37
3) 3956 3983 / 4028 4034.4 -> 54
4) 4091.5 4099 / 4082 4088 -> 65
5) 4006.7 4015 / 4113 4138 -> 40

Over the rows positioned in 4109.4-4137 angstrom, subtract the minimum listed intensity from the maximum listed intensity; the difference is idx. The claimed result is 1.55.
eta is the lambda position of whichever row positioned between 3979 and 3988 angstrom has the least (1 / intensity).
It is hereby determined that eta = 3987.80 angstrom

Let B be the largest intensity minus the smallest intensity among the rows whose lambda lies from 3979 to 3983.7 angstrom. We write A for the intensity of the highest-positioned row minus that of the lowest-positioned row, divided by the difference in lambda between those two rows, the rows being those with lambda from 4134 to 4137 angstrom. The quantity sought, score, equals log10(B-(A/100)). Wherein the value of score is -0.3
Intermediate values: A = 0.06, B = 0.5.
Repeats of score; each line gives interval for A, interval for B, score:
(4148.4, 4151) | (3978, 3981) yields 0.0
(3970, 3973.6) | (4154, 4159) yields -0.7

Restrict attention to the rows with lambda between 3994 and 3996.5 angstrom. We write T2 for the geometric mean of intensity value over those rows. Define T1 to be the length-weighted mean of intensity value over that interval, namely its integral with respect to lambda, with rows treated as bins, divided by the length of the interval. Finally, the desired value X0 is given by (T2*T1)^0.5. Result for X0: 10.35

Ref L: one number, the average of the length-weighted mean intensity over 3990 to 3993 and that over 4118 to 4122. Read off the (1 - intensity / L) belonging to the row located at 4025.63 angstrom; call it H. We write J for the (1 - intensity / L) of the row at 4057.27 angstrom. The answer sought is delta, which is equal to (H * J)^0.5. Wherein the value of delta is 0.038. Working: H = 0.07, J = 0.02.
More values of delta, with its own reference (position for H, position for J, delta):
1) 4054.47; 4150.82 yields 0.052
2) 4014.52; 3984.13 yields 0.022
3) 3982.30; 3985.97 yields 0.047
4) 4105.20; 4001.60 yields 0.010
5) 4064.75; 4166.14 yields 0.021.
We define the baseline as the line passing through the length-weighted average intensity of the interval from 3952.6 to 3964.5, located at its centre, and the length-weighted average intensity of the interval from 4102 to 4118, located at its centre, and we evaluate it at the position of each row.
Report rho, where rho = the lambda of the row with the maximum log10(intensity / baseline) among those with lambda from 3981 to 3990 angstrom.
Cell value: 3987.80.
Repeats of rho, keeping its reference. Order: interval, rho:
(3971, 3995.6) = 3971.31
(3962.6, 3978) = 3964.91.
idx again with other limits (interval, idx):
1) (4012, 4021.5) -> 1.12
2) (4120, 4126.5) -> 0.58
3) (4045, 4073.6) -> 1.28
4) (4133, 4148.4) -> 1.17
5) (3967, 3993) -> 1.48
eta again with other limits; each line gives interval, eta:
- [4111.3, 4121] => 4114.66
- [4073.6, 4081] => 4078.81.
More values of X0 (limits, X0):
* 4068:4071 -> 10.22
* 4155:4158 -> 9.25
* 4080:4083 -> 10.00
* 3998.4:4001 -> 10.36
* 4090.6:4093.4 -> 10.38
